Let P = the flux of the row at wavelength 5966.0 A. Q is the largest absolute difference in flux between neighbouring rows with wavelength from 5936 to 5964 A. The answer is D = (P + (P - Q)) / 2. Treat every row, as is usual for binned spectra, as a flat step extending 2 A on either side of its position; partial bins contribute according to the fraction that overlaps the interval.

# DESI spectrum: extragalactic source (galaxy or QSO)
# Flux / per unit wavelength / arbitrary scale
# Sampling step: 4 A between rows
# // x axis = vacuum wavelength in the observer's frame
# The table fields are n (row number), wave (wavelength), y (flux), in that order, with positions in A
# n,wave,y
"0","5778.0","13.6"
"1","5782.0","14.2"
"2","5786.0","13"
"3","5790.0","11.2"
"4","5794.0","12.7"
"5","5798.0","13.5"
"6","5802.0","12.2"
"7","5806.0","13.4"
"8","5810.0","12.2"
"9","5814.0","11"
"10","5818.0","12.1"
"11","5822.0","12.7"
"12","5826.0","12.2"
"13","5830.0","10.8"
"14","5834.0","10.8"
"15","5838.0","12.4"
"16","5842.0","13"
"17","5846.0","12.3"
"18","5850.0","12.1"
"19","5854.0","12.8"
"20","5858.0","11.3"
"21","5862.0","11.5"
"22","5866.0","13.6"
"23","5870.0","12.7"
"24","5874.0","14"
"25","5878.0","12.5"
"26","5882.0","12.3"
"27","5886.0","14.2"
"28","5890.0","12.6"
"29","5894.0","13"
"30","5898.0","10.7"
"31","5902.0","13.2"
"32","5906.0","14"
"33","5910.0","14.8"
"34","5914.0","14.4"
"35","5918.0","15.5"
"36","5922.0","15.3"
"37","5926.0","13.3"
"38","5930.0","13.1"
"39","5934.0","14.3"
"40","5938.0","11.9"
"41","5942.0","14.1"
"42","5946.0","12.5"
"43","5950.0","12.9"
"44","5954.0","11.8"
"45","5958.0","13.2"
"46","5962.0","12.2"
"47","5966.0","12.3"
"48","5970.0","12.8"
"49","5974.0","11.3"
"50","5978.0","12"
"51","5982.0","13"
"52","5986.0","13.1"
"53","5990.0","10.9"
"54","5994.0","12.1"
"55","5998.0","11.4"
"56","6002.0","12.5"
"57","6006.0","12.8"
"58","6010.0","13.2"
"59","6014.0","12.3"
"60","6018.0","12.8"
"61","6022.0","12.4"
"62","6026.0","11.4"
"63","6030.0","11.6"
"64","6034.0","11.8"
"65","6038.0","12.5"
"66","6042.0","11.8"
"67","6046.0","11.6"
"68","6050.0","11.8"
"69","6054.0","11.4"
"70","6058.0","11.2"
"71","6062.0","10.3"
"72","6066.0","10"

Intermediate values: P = 12.3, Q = 2.20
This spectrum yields 11.2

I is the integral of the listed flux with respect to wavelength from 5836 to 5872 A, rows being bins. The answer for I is 447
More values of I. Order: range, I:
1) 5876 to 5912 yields 469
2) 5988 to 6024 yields 442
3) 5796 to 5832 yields 440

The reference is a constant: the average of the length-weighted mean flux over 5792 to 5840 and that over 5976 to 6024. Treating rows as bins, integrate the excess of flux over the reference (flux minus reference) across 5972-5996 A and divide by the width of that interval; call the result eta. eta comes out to -0.20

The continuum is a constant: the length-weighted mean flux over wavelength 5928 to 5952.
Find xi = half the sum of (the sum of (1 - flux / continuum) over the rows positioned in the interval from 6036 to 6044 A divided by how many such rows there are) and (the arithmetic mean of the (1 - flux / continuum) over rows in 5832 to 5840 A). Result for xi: 0.10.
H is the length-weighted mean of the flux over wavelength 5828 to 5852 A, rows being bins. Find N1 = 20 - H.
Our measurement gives 8.1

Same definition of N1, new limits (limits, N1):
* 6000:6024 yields 7.3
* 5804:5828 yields 7.7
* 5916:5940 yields 6.1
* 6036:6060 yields 8.3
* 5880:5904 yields 7.3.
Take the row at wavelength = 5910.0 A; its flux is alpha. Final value 14.8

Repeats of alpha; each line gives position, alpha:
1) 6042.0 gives 11.8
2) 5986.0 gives 13.1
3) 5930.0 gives 13.1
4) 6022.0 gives 12.4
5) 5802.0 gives 12.2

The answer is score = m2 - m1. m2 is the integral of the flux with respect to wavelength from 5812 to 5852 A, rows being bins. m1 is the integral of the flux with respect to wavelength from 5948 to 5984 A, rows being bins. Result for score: 32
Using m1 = 446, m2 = 478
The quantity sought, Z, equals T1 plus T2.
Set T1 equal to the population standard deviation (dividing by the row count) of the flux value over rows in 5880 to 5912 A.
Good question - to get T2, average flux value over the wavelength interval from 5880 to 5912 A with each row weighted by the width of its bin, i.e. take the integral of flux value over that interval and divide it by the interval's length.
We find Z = 14.3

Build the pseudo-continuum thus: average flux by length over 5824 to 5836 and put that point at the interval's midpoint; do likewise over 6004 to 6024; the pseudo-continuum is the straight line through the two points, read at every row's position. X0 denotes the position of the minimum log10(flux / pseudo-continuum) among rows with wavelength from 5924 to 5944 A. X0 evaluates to 5938.0 A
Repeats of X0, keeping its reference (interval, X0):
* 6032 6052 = 6046.0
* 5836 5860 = 5858.0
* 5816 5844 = 5834.0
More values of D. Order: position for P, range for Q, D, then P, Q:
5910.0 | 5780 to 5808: 13.9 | 14.8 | 1.80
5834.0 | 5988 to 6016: 10.2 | 10.8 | 1.20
